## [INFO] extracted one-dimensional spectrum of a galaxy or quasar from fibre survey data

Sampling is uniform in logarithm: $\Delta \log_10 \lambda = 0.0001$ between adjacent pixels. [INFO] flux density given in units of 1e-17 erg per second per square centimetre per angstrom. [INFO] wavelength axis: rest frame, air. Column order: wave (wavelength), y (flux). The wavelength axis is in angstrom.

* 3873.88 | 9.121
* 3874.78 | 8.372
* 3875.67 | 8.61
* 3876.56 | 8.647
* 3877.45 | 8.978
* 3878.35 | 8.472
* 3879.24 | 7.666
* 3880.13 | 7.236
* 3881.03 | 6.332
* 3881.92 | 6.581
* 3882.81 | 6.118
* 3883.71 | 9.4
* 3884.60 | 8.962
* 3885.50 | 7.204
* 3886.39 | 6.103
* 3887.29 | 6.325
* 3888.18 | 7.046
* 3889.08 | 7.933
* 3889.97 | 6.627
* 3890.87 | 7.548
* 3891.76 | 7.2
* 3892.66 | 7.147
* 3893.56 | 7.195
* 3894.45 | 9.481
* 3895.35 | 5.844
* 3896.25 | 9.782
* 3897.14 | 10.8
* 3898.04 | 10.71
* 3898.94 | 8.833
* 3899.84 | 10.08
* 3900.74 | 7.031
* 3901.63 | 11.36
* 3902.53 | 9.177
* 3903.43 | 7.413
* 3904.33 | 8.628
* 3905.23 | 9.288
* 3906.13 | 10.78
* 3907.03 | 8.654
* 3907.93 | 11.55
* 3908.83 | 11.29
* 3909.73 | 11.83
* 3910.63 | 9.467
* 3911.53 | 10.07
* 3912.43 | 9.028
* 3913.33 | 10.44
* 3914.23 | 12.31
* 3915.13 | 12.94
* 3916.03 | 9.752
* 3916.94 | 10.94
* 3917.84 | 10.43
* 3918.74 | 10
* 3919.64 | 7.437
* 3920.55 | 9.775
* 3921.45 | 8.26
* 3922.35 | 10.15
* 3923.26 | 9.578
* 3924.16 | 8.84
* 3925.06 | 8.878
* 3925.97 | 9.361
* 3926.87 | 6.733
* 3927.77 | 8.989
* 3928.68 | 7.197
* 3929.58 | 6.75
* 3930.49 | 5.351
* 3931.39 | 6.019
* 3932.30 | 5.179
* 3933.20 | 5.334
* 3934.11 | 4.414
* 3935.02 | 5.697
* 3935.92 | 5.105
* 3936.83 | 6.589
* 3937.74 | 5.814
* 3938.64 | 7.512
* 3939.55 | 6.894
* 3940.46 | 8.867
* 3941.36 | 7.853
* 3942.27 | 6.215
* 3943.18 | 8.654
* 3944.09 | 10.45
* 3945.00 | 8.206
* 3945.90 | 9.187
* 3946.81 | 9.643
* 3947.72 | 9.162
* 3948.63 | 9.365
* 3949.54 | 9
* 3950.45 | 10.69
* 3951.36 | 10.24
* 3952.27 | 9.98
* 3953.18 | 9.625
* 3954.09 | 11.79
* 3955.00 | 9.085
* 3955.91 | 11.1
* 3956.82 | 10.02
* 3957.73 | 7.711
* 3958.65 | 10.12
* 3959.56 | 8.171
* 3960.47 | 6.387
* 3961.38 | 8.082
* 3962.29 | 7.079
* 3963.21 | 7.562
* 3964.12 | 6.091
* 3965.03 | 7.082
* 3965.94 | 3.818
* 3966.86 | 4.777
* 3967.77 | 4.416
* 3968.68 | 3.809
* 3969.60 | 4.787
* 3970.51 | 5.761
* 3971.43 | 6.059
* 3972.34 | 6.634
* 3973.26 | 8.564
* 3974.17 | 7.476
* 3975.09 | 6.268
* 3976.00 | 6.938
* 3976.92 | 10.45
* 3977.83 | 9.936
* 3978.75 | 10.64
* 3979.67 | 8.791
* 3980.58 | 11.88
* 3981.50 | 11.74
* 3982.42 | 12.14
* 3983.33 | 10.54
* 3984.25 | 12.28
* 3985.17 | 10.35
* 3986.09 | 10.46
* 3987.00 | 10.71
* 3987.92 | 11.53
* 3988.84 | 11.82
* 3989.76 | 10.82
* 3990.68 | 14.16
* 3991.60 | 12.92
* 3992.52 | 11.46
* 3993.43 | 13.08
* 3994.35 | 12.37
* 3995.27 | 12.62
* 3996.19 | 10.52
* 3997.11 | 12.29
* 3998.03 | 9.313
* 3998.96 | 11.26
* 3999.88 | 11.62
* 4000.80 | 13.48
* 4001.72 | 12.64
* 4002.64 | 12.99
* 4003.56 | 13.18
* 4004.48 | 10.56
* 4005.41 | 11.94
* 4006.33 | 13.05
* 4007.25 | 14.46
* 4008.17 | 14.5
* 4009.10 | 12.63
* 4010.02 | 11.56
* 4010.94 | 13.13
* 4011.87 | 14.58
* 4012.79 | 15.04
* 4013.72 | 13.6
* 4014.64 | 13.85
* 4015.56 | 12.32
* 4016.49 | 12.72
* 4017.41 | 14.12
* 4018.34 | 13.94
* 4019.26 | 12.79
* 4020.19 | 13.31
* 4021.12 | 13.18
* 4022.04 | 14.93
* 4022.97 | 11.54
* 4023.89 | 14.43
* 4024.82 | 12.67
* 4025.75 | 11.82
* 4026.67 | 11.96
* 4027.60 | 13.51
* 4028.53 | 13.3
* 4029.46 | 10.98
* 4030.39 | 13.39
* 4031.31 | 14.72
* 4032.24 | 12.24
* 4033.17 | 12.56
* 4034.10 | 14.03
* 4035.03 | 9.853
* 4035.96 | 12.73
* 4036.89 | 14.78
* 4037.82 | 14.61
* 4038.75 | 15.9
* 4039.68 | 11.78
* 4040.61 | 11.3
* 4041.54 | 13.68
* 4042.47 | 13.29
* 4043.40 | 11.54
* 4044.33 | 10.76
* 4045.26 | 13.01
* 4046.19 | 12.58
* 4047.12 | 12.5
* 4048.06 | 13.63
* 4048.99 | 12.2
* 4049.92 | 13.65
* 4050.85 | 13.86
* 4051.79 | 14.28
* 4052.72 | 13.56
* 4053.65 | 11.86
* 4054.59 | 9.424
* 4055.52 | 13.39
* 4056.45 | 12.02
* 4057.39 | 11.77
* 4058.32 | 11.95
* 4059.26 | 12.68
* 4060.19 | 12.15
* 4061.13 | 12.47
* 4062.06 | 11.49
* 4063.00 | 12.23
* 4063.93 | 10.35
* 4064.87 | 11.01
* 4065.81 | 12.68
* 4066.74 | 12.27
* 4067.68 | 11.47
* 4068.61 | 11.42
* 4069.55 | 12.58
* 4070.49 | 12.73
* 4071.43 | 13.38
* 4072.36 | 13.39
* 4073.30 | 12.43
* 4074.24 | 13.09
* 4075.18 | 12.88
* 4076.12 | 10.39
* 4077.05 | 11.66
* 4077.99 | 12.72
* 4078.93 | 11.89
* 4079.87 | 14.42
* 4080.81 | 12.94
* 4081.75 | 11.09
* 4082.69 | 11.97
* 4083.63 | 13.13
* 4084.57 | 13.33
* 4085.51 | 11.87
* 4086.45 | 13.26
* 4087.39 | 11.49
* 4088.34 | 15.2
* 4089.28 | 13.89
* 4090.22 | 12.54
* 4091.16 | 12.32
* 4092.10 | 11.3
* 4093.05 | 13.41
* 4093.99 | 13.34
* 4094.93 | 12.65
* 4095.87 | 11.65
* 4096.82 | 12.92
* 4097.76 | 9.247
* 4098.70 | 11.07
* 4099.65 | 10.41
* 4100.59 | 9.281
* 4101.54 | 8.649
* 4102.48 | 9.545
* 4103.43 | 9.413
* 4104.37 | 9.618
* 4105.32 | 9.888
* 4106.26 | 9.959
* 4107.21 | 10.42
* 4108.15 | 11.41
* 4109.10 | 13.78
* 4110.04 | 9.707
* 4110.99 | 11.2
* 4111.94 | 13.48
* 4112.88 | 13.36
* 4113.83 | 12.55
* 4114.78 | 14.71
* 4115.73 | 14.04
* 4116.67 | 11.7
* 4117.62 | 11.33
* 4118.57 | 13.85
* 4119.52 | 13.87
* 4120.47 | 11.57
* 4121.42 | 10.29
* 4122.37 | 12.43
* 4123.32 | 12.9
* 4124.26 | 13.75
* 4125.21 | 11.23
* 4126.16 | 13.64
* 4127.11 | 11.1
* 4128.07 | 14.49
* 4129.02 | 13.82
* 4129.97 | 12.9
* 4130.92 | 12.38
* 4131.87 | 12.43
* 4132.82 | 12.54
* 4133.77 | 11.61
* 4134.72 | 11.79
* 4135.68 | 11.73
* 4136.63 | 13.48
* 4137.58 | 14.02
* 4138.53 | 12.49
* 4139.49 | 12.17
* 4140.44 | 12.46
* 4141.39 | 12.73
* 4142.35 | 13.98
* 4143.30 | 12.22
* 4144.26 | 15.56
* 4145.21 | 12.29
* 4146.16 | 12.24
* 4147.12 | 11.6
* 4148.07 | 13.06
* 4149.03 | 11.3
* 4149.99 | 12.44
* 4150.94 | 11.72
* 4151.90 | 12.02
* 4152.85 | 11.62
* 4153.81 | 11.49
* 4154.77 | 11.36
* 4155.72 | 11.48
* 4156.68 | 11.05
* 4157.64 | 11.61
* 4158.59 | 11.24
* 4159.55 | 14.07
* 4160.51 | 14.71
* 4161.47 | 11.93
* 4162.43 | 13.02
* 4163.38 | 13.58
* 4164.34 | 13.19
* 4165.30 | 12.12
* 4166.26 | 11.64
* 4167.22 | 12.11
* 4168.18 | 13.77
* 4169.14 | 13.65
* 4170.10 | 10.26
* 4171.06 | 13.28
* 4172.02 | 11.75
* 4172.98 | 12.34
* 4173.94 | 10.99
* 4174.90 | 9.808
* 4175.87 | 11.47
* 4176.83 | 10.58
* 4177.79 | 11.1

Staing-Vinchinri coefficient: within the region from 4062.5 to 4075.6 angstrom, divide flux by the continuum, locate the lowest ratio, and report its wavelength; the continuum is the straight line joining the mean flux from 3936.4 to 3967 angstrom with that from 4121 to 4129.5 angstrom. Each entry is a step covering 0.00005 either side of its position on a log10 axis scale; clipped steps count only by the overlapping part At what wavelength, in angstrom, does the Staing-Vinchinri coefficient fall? 4063.93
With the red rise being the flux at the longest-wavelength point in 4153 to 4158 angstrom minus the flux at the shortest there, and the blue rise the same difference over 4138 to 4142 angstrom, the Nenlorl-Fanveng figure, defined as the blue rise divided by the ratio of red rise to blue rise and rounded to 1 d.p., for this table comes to 0.5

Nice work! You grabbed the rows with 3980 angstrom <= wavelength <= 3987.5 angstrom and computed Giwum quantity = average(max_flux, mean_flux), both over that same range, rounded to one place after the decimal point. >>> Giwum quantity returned 11.8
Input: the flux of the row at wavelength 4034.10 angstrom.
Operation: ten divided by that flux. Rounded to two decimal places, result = 0.71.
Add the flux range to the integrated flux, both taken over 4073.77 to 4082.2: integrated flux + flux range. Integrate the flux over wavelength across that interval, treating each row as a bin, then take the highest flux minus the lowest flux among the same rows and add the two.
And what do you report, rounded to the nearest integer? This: 108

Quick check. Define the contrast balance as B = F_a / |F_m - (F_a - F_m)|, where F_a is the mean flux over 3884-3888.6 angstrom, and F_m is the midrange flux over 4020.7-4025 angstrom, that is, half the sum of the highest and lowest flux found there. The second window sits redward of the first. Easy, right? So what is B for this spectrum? 0.37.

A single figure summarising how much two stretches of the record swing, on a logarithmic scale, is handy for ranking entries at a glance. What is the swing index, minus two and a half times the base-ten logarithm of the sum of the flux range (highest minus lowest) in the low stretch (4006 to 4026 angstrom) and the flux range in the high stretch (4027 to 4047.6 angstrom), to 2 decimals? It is -2.45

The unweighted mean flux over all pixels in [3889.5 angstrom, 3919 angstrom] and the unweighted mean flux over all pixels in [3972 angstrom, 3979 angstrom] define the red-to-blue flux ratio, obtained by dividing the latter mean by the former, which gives 0.88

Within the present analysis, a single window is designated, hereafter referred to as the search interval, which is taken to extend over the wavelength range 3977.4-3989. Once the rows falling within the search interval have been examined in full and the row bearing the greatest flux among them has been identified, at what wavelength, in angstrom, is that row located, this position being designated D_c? 3984.25 angstrom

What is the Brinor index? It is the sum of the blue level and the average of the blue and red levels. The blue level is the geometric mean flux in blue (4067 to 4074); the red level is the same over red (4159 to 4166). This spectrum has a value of 25.3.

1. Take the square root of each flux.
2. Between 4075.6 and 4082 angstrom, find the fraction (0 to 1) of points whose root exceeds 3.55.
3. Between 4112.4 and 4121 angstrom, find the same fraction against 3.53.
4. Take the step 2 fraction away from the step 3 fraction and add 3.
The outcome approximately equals 3.2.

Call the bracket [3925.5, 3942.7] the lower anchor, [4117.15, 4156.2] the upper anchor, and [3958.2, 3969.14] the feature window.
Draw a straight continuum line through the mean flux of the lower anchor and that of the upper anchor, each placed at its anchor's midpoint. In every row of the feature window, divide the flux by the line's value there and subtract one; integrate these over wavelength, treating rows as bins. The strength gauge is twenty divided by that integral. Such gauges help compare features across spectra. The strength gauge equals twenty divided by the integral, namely -13.5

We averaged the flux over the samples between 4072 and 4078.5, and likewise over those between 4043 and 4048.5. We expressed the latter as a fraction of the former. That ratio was 1.00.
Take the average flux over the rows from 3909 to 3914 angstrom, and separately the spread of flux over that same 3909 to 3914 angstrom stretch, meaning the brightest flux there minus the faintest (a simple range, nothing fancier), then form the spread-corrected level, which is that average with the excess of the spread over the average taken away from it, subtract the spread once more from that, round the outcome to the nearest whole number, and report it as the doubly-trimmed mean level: 15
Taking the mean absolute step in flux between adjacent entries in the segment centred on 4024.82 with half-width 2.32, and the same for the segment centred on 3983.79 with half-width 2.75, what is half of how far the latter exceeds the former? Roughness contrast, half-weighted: -0.1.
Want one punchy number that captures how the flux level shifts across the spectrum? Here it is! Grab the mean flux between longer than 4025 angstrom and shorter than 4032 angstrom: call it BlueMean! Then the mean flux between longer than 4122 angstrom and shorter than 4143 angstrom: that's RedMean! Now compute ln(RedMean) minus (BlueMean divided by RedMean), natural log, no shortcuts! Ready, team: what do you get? 1.54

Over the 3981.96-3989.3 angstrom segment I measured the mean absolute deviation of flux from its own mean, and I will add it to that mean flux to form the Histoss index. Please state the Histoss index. 11.9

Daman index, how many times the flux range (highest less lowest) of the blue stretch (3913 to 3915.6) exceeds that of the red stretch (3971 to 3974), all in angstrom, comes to 1.00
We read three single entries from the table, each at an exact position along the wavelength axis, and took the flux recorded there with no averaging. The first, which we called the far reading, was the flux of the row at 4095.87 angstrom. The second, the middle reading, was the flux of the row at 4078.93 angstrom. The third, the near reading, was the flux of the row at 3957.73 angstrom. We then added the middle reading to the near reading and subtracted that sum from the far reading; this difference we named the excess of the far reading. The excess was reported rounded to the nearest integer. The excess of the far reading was -8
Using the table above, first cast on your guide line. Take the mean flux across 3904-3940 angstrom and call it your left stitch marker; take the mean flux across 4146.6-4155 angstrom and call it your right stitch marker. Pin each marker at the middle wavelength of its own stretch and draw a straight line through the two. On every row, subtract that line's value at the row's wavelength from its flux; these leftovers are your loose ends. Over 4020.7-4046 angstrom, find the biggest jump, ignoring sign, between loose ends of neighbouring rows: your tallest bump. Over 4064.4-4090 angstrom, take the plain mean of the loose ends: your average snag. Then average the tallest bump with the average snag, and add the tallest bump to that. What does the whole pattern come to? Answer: 7.2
